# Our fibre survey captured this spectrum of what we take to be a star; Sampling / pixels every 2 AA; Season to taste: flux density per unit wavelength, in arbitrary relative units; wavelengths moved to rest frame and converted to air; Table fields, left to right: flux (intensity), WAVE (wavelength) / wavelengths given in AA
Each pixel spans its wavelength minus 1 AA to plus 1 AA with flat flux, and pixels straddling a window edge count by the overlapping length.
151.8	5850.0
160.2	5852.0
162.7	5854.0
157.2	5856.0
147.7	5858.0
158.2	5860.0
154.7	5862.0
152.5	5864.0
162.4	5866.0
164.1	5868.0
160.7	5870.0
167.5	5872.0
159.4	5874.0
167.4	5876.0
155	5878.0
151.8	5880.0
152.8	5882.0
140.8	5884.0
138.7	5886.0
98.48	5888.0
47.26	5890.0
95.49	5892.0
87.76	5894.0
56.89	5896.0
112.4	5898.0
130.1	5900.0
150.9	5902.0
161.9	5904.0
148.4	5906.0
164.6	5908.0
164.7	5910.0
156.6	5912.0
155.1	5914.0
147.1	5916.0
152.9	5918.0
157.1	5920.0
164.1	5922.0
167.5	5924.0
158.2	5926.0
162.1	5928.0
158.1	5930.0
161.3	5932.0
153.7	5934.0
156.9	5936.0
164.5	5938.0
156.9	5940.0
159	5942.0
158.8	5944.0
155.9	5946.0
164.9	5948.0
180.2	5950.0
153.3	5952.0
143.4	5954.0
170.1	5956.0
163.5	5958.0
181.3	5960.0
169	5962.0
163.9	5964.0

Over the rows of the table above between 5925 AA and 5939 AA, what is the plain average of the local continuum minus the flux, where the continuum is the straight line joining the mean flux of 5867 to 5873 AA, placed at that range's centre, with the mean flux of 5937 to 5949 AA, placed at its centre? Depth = 1.4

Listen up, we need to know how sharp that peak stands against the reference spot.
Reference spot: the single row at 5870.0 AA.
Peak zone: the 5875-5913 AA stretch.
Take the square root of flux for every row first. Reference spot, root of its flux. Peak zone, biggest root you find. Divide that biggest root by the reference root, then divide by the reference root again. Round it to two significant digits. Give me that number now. 0.081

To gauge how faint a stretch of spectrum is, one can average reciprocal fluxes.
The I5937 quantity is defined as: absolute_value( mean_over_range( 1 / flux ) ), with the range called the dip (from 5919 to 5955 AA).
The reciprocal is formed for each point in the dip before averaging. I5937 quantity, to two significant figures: 0.0063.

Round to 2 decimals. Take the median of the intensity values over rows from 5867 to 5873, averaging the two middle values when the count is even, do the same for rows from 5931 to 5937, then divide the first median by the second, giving 1.05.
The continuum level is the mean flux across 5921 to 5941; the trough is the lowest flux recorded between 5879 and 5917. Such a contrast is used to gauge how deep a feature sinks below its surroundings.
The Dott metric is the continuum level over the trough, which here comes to 3.4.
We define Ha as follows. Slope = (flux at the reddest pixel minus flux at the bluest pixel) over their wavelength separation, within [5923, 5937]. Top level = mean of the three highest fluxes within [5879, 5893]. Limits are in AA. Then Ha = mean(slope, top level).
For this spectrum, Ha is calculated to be 73.8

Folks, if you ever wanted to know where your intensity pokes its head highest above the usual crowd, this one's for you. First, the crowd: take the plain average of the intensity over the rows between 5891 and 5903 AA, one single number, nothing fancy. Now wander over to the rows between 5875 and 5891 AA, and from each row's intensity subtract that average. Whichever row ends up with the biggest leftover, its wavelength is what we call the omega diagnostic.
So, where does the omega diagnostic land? 5876.0 AA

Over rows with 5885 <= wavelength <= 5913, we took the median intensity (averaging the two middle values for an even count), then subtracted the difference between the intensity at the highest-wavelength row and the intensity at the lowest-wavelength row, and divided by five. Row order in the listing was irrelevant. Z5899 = 23.3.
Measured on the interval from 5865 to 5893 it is 44.2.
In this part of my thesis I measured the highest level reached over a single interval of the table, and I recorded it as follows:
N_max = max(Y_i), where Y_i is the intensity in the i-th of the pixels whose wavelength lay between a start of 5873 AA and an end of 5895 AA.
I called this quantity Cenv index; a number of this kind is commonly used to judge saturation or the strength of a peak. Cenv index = 167.4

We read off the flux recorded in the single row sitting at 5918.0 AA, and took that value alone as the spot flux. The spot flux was 152.9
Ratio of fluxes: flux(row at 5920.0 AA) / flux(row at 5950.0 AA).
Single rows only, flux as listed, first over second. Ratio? 0.87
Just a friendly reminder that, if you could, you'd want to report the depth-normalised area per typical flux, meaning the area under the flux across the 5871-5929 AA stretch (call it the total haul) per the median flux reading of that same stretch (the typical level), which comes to 53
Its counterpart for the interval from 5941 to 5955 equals 14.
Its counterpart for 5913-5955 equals 42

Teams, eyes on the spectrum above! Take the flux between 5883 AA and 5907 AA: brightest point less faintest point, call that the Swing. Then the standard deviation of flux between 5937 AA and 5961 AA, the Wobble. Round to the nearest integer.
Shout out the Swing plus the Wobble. 125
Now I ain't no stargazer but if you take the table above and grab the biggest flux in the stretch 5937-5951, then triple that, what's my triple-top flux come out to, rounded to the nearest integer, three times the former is 541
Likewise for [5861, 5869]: 492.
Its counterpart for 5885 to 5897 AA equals 416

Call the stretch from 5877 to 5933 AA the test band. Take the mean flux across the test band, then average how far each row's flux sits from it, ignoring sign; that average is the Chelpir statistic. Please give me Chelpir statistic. 25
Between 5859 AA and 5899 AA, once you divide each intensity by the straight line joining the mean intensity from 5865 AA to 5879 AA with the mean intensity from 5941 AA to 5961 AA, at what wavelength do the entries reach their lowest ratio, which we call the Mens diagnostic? 5890.0 AA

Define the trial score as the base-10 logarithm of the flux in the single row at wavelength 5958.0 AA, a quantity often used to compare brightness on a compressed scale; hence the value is 2.21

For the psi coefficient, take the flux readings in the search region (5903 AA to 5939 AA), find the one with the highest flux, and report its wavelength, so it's 5924.0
